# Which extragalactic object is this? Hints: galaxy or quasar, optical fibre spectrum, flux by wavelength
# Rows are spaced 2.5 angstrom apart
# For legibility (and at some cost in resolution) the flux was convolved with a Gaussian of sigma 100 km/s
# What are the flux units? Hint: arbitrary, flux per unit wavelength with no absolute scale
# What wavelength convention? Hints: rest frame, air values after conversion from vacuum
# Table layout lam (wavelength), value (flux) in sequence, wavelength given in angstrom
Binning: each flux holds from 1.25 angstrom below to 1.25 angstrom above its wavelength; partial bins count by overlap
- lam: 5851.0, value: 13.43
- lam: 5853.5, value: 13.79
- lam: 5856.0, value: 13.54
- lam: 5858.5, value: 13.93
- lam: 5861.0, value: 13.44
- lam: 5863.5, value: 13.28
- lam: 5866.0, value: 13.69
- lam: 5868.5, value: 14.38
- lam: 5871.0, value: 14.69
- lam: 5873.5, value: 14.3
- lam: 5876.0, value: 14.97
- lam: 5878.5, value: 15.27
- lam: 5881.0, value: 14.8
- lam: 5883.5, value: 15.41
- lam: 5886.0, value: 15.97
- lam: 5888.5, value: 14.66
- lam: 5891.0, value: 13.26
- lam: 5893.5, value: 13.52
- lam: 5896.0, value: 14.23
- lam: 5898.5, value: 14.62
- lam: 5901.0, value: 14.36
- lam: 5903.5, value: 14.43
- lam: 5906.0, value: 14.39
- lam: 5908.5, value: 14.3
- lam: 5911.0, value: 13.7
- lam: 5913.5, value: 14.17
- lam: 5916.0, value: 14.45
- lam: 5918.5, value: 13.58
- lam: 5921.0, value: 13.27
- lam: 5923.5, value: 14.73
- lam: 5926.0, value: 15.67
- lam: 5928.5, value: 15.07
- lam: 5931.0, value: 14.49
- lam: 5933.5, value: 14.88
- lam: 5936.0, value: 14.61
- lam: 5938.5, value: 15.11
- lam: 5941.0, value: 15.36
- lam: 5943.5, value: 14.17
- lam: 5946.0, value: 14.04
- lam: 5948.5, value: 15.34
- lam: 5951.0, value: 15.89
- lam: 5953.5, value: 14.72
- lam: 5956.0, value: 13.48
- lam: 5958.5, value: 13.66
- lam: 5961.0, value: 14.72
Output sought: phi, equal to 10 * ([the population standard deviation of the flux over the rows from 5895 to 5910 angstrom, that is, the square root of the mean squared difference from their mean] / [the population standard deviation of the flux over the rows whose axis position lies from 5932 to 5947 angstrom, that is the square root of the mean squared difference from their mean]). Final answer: 3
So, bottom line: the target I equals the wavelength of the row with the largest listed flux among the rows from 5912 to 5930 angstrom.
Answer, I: 5926.0 angstrom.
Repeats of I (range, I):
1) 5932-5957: 5951.0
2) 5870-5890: 5886.0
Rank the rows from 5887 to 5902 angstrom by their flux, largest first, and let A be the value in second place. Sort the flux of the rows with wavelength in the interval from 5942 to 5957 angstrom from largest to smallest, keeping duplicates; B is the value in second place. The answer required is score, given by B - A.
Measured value 0.7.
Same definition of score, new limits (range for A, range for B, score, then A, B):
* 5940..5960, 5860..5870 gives -1.7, 15.36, 13.69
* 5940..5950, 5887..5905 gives -0.7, 15.34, 14.62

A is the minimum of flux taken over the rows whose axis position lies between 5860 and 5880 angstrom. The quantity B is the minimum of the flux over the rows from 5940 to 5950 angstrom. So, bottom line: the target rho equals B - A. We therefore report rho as 0.8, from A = 13.28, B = 14.04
